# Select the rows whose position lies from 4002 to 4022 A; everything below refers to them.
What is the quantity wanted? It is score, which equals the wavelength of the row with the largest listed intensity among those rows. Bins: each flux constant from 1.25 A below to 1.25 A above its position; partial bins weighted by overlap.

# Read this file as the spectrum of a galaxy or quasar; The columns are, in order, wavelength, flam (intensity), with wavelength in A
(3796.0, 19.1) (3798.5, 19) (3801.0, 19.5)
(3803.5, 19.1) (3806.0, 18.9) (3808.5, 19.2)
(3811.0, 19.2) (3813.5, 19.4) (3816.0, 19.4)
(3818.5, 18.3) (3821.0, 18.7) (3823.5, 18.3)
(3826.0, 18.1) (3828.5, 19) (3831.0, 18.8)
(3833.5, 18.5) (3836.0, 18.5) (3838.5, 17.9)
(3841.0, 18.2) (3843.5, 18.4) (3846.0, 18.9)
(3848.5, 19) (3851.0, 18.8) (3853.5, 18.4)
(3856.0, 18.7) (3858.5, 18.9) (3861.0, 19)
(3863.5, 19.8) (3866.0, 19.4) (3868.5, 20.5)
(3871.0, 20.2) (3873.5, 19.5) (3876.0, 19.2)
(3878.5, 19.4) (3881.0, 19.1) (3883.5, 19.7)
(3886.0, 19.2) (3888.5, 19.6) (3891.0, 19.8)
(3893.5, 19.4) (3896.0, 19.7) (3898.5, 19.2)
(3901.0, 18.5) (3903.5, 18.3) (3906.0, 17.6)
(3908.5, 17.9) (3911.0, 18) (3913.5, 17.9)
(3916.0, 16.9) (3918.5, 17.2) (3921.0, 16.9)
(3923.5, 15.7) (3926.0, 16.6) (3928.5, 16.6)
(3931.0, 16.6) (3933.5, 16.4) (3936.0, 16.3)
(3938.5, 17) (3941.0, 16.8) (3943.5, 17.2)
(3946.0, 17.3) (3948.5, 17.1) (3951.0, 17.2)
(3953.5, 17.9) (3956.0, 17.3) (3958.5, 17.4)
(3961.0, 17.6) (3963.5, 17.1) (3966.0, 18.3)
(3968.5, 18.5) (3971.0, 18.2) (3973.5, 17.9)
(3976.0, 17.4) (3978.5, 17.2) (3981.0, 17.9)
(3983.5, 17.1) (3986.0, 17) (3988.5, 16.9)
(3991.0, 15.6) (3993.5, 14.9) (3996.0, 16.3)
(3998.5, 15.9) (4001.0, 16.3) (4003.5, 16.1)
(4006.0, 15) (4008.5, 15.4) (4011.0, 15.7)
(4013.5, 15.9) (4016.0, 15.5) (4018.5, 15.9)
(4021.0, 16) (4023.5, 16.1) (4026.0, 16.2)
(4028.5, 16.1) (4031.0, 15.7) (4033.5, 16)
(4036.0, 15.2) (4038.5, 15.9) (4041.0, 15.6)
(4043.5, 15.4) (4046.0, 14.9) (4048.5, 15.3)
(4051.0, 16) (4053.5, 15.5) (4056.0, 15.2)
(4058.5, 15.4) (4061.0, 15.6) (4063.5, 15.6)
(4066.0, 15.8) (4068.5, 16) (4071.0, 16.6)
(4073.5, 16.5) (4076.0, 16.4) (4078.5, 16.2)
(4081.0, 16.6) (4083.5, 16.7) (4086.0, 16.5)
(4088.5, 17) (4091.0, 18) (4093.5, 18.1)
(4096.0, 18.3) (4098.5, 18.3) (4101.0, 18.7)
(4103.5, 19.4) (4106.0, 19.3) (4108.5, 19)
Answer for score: 4003.5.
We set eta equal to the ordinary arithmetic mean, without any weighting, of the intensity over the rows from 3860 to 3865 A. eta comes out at 19.4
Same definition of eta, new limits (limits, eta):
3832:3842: 18.3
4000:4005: 16.2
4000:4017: 15.7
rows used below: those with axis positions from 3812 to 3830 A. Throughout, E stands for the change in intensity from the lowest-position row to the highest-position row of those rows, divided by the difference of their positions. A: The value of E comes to -0.027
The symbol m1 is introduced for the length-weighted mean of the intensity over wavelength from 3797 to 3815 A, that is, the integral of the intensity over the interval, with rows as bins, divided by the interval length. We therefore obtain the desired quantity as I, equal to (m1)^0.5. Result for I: 4.4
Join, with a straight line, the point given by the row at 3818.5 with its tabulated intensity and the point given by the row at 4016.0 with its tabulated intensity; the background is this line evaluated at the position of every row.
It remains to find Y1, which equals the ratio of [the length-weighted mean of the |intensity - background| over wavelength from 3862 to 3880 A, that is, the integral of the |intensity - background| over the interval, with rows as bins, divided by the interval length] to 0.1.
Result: 21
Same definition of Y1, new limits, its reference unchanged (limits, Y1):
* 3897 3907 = 13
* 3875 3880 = 18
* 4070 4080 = 18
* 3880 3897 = 22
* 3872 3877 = 19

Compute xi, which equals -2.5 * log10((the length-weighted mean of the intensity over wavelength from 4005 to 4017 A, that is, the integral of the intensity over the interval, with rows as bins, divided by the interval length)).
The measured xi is -2.98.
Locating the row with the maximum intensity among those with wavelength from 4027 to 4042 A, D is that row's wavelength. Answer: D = 4028.5 A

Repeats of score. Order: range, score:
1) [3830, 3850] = 3848.5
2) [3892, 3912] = 3896.0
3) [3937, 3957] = 3953.5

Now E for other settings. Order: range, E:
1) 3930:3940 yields 0.053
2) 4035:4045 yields 0.027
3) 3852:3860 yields 0.100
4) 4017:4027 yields 0.040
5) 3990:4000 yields 0.040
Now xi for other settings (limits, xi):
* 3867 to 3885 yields -3.23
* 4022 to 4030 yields -3.02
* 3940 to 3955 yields -3.09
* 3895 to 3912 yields -3.16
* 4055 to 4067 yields -2.98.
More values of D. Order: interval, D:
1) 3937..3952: 3946.0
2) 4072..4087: 4083.5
